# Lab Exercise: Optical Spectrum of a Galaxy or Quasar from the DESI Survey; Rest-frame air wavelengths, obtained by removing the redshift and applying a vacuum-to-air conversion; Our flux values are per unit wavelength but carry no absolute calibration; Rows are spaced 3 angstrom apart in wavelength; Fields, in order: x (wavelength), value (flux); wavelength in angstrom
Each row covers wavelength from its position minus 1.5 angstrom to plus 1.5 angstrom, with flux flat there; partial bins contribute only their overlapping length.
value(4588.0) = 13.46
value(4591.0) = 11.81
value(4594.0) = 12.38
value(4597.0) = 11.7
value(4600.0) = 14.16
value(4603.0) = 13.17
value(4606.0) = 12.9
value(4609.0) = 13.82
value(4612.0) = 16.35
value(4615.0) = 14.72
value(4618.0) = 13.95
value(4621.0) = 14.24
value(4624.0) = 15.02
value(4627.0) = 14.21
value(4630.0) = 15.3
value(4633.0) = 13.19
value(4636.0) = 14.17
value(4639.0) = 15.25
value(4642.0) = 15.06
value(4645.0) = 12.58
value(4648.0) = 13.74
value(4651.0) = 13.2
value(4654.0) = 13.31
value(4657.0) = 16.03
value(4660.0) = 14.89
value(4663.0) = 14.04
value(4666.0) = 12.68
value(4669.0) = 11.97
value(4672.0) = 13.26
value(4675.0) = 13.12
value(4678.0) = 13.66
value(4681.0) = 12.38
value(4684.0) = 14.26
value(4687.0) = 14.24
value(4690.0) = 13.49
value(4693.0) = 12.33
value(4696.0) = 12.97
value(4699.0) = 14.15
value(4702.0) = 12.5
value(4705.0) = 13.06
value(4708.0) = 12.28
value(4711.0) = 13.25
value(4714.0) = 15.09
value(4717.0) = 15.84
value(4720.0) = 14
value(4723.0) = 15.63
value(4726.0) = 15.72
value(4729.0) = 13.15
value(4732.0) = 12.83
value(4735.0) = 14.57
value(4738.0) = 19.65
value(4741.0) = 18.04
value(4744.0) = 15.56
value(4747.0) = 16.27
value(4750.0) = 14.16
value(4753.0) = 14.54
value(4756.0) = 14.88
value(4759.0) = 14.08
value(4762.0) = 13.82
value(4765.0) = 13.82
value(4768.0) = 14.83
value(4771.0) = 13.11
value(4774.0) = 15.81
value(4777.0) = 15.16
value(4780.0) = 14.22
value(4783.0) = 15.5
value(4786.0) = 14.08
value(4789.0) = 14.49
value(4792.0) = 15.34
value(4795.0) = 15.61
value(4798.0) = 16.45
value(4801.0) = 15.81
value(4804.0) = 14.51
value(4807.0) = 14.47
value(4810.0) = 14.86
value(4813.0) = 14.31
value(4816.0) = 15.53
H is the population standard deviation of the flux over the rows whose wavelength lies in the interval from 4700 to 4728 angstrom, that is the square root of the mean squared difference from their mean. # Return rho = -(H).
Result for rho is -1.4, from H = 1.4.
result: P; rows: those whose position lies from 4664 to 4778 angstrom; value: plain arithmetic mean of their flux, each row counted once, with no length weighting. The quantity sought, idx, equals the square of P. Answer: 202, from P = 14.2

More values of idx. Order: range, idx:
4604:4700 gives 193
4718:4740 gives 227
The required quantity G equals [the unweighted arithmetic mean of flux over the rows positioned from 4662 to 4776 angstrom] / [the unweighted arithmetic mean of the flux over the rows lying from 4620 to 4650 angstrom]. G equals 0.99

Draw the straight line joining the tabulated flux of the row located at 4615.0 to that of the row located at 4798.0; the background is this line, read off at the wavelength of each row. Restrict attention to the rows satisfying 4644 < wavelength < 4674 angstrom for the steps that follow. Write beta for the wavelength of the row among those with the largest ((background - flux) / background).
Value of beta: 4669.0 angstrom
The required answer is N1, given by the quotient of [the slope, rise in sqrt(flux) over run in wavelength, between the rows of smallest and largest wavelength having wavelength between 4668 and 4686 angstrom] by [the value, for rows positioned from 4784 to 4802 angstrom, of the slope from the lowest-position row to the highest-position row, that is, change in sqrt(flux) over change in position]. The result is 1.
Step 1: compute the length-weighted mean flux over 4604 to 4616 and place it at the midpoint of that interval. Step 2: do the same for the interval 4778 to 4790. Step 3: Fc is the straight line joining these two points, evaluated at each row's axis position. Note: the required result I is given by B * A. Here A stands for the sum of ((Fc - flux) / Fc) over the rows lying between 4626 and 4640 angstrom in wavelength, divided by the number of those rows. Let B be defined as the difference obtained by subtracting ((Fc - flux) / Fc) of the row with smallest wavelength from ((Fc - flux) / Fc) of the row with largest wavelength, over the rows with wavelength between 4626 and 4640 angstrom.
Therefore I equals 0.000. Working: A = -0.001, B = -0.07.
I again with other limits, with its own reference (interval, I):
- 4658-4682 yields 0.015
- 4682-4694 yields 0.008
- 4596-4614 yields -0.016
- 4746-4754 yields -0.004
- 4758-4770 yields -0.002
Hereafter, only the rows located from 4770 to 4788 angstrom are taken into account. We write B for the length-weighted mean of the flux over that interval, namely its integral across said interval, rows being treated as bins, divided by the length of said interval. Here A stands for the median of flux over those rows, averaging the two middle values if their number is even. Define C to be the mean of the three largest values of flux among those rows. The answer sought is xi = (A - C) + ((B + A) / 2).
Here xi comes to 13.9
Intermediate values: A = 14.7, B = 14.7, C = 15.5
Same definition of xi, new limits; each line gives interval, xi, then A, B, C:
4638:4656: 12.5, 13.5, 13.9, 14.7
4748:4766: 13.8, 14.1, 14.3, 14.5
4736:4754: 14.1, 15.9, 16.4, 18.0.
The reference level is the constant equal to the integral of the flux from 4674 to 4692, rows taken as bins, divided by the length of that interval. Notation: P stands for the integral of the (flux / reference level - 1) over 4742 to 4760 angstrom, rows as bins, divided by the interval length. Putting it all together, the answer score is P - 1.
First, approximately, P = 0.113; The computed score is -0.89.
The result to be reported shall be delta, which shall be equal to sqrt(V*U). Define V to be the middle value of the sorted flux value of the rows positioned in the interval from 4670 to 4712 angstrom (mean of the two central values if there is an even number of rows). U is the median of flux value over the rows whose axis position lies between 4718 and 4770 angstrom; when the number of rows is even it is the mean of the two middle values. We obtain 13.9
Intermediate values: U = 14.6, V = 13.2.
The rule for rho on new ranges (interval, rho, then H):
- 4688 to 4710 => -0.6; 0.6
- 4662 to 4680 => -0.7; 0.7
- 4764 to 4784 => -0.9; 0.9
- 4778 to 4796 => -0.6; 0.6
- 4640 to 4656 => -0.8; 0.8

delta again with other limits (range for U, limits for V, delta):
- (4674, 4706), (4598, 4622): 13.6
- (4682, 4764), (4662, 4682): 13.6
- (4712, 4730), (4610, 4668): 14.8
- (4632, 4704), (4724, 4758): 14.1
